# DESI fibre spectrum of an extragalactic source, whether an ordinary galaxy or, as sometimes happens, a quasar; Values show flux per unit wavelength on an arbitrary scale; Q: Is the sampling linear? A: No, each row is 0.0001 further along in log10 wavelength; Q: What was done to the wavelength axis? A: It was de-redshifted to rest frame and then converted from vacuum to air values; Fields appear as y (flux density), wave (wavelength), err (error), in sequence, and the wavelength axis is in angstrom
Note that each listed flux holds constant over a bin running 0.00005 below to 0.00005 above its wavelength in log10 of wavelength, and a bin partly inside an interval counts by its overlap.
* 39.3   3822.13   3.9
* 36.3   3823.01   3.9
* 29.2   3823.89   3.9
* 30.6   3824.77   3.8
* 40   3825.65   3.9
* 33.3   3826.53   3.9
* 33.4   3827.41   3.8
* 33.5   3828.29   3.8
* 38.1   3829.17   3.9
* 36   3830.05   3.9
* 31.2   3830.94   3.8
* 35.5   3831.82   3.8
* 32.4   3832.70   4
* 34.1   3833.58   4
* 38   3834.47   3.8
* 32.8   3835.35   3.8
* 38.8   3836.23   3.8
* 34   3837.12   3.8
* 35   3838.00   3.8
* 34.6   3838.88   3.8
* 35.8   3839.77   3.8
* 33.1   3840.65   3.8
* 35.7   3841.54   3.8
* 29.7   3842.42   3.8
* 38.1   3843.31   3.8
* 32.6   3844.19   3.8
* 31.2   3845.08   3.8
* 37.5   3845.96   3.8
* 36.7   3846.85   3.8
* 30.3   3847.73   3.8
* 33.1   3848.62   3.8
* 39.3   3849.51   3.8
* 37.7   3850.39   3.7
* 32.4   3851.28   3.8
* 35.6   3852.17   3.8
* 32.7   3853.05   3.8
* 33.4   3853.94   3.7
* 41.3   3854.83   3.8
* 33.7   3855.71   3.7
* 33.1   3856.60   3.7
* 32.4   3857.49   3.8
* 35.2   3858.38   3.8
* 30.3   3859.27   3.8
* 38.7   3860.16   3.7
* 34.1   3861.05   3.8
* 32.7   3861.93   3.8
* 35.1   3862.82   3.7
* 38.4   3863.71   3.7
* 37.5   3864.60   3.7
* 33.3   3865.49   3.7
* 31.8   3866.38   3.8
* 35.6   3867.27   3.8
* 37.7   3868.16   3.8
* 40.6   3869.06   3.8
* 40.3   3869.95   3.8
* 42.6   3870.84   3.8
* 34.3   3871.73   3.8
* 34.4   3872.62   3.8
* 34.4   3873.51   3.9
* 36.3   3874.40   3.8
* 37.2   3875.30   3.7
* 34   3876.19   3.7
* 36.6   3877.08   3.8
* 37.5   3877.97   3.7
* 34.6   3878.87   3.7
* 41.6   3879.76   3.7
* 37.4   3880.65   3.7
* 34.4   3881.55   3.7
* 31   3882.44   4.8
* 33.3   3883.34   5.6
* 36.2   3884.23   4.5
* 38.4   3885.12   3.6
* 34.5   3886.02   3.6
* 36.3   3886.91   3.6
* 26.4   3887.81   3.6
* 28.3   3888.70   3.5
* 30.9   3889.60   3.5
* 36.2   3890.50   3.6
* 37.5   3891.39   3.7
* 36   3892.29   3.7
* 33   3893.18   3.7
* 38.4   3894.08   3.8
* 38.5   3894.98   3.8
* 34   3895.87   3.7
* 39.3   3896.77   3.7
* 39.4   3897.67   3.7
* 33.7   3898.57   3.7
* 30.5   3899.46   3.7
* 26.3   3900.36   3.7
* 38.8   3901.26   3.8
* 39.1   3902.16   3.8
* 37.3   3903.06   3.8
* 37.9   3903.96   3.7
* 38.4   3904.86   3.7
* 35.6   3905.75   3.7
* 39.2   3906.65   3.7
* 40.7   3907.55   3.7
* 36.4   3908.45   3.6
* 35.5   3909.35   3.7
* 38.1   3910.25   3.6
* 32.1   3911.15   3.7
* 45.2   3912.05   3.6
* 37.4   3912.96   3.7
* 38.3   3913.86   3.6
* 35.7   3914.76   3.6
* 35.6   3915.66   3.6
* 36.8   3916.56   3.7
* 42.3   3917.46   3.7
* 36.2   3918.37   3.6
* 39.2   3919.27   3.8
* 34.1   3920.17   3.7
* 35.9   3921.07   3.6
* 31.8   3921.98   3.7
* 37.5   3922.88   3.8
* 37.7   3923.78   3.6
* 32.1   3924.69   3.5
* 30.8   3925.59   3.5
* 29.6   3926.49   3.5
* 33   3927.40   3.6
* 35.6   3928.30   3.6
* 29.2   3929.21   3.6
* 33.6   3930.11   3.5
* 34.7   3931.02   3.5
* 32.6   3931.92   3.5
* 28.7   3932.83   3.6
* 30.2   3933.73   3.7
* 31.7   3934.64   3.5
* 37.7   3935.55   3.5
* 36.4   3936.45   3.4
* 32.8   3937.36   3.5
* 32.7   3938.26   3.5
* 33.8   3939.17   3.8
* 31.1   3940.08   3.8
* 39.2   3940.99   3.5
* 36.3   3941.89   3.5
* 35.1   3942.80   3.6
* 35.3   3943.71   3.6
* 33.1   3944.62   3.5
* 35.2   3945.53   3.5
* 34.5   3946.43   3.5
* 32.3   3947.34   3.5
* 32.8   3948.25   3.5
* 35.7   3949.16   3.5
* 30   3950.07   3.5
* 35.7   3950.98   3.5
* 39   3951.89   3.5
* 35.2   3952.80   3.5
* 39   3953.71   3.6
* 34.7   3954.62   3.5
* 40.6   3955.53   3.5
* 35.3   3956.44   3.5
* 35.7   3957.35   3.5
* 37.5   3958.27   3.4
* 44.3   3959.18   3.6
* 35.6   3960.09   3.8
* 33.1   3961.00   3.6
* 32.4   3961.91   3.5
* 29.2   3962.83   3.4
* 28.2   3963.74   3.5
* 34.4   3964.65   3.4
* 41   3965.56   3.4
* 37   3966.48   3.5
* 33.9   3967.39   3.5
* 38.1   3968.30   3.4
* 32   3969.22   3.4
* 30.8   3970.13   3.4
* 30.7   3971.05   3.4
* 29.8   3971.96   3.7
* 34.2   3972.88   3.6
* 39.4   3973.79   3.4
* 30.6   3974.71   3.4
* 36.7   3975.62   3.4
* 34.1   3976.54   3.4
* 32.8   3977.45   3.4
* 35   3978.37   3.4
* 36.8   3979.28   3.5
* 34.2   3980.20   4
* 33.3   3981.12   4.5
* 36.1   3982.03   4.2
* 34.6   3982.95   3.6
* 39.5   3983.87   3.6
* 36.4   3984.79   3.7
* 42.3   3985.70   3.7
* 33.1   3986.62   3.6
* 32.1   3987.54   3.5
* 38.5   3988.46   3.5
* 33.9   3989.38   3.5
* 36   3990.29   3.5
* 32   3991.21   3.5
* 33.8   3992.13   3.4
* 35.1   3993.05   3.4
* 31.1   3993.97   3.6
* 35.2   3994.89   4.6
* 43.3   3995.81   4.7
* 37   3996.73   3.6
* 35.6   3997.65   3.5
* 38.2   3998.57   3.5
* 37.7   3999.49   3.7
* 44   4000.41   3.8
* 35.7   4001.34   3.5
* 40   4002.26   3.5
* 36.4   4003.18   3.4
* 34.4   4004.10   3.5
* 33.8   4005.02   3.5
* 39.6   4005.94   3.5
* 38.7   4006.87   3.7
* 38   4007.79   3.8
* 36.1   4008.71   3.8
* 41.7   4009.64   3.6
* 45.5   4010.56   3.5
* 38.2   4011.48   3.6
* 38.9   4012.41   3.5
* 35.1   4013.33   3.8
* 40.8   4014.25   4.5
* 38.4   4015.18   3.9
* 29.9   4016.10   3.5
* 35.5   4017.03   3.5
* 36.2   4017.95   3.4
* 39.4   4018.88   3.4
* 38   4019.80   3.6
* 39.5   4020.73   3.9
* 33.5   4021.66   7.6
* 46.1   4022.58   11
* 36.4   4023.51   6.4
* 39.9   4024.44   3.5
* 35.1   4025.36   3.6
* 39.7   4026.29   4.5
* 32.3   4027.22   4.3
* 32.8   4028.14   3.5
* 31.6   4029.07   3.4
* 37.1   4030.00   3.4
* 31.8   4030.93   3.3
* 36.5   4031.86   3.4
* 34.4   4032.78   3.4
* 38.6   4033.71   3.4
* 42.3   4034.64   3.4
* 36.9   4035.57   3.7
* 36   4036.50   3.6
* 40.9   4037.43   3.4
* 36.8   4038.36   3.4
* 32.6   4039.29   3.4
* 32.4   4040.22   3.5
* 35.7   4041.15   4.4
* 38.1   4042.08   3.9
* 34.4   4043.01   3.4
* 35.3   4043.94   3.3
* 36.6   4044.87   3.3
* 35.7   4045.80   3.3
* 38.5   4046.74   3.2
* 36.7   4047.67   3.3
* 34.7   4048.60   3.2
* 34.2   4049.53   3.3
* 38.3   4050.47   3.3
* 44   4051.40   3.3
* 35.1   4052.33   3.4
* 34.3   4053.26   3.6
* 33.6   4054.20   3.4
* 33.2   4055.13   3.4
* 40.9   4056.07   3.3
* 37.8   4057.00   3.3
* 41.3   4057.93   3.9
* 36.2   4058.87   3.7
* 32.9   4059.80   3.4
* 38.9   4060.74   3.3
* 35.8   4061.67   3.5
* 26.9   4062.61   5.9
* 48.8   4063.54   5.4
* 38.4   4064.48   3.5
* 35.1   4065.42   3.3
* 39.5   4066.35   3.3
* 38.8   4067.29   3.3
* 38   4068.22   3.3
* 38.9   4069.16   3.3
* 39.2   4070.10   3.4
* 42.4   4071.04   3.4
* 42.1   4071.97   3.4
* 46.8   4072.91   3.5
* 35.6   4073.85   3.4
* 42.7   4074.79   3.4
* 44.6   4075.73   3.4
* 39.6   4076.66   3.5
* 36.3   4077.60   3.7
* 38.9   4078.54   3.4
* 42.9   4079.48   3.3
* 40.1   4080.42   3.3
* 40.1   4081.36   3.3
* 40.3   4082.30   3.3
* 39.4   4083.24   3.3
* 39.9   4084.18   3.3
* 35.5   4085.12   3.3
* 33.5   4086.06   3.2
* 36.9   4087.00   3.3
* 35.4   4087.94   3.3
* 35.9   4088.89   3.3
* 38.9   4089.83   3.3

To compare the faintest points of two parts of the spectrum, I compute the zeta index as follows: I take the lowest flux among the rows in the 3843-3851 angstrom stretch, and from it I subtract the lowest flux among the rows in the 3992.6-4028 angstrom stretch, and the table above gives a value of 0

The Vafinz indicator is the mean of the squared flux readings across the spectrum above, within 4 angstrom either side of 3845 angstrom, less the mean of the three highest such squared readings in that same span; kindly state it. -245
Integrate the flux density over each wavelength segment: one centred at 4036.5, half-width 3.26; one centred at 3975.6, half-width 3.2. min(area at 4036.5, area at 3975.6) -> 222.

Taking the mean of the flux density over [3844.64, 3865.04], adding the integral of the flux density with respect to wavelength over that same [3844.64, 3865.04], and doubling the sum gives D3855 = 1494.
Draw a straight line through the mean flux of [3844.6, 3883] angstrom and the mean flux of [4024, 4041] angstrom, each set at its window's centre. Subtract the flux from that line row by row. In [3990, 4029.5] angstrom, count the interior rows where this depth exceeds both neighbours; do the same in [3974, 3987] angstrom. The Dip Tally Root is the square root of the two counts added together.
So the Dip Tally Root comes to 4.4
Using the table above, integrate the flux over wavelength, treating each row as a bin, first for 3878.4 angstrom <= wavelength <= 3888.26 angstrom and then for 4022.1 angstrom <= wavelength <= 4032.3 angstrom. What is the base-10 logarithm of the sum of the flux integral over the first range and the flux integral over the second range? 2.85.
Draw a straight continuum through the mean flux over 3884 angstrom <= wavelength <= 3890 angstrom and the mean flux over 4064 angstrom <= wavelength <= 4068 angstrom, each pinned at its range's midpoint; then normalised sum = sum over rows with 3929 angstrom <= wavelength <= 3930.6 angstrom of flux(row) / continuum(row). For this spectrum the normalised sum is 1.84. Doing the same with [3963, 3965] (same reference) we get 1.78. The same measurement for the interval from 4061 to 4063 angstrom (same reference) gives 1.66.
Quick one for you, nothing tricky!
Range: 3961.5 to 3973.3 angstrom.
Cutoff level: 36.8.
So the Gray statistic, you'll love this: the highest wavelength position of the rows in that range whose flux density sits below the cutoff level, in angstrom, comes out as 3972.88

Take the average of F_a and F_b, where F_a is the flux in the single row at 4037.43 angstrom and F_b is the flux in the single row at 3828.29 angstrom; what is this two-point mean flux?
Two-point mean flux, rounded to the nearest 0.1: 37.2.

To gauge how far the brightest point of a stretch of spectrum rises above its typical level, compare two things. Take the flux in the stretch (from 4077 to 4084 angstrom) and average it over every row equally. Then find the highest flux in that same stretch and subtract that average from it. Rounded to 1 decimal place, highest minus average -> 3.2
